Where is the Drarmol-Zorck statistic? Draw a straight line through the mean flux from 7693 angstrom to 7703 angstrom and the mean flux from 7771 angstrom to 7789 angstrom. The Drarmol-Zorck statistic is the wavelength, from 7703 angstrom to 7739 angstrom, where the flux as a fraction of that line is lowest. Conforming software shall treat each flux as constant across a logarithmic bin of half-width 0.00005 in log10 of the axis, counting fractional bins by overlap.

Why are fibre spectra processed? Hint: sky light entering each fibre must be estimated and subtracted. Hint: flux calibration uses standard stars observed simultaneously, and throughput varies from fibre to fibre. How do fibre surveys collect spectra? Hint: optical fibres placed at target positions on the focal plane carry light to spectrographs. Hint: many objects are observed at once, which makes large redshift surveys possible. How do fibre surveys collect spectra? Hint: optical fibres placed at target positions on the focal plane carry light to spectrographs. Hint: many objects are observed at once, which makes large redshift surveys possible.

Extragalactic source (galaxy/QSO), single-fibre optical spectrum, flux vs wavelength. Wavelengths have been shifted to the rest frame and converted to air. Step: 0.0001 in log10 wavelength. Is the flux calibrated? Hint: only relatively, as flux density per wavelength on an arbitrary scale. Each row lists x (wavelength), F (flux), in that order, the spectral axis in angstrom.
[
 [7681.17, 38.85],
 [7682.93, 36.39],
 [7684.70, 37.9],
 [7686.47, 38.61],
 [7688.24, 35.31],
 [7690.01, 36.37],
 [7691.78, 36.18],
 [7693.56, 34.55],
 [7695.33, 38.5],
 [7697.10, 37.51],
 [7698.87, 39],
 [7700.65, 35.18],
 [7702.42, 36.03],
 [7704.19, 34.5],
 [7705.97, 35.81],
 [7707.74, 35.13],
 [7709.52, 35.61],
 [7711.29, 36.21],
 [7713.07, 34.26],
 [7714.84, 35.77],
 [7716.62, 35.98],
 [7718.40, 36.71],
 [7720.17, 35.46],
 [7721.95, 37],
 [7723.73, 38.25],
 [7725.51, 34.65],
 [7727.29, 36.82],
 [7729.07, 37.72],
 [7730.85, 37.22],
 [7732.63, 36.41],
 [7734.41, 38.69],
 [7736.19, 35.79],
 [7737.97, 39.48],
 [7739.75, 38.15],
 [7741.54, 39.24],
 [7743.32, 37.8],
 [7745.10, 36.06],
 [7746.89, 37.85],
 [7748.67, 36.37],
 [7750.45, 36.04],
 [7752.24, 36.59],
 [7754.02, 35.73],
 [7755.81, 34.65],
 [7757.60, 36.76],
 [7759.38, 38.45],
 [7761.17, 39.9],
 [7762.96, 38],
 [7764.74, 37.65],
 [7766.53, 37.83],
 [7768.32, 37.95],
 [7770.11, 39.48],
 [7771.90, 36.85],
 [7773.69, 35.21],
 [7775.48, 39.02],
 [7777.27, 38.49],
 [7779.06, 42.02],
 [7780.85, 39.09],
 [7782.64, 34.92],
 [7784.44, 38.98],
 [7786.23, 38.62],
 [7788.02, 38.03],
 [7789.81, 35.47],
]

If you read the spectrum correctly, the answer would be 7713.07 angstrom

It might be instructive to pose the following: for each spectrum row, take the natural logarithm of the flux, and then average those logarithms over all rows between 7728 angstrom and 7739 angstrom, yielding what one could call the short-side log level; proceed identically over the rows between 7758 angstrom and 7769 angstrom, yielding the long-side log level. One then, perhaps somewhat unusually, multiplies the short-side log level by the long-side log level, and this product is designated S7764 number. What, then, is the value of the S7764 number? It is 13.2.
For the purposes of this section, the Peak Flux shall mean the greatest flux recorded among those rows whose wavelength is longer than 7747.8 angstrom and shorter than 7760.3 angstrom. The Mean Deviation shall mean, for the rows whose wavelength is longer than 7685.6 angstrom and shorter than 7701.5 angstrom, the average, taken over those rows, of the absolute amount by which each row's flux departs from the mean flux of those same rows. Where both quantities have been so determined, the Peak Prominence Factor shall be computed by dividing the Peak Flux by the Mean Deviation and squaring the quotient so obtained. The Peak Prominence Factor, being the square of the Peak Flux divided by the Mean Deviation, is 727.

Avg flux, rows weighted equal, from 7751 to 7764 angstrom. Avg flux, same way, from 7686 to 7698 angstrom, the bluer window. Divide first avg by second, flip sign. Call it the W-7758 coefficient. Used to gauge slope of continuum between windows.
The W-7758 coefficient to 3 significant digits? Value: -1.01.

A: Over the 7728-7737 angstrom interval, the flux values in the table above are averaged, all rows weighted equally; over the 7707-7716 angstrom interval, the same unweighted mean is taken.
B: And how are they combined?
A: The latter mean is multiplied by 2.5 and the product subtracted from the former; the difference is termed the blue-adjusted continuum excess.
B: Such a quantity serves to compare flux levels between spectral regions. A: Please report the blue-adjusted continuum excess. -51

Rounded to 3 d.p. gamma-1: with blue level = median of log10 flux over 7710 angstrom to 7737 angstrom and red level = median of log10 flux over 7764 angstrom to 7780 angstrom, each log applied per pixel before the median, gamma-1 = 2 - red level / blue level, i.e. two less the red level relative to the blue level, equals 0.988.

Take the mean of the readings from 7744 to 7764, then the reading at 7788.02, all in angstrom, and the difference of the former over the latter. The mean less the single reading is -1.1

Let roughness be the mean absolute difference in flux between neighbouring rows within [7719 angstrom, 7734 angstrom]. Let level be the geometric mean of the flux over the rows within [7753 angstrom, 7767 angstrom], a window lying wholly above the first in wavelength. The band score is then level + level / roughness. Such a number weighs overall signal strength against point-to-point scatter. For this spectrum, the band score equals 62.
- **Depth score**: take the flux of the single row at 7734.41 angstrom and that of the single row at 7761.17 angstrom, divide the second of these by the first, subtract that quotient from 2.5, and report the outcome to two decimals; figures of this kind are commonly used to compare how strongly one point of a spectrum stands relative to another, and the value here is 1.47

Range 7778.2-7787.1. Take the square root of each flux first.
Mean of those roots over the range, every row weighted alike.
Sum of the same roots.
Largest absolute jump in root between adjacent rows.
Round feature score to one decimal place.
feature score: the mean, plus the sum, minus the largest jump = 37.0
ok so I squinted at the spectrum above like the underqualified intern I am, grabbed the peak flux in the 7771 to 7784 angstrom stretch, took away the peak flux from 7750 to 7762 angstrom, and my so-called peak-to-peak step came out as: 2.1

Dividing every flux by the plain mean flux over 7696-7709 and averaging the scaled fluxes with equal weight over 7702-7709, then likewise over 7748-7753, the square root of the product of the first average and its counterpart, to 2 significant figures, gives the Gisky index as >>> 0.99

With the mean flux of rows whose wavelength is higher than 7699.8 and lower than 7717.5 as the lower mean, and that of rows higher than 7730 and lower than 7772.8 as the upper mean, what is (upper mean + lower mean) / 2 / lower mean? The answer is 1.03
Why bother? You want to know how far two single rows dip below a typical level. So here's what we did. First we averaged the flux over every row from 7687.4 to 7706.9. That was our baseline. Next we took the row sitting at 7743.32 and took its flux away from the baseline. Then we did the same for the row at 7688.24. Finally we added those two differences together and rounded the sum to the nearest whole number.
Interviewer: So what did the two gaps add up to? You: -1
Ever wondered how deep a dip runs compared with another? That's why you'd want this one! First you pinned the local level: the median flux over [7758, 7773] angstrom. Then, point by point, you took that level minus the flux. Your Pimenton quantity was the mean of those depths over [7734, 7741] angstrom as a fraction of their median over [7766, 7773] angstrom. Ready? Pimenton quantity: -1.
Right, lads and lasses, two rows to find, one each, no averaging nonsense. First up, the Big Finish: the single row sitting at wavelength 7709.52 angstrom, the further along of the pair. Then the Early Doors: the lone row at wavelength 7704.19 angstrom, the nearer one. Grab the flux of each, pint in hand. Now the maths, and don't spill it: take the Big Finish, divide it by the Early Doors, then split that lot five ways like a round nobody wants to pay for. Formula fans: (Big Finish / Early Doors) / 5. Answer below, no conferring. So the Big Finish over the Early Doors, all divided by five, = 0.206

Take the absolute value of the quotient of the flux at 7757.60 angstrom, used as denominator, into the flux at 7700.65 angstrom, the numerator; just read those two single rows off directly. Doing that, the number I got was 0.96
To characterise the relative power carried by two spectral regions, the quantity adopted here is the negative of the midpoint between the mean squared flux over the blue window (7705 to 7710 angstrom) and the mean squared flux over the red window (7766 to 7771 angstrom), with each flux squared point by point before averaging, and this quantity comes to -1369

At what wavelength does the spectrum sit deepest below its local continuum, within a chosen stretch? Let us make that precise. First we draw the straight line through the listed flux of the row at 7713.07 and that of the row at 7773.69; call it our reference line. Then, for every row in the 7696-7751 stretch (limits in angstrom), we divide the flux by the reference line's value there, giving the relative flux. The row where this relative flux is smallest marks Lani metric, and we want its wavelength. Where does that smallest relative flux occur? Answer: 7713.07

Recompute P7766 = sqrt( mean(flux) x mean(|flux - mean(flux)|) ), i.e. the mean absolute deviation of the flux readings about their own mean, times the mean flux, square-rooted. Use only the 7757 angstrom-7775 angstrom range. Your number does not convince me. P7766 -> 6.0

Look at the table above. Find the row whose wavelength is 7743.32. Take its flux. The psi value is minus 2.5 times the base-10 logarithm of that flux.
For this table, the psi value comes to -3.94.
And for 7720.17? -3.87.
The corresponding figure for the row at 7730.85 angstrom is -3.93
